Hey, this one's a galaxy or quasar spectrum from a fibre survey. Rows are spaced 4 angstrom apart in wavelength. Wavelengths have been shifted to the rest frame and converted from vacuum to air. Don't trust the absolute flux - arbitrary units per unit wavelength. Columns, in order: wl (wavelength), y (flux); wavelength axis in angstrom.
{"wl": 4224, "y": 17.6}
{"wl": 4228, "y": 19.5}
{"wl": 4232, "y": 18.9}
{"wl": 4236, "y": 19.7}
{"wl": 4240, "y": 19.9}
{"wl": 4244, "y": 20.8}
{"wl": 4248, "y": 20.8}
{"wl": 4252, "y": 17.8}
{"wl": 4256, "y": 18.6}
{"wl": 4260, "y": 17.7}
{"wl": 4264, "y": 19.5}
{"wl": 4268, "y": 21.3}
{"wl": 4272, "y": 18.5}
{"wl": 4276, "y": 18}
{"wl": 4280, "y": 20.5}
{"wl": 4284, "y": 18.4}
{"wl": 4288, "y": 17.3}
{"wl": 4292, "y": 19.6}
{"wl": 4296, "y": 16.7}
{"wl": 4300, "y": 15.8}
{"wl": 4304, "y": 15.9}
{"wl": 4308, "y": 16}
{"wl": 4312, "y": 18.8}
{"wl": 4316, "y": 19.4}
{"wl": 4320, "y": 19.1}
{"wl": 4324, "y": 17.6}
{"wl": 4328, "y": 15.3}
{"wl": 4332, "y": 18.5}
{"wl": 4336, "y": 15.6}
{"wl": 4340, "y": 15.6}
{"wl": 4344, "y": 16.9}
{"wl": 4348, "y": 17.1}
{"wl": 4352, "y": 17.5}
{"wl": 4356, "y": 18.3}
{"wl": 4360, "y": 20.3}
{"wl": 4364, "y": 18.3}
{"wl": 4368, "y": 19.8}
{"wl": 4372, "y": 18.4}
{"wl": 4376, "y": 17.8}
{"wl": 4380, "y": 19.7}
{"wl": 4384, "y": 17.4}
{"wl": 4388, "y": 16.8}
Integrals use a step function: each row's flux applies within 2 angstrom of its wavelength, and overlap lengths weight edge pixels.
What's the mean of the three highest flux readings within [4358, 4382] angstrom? 19.9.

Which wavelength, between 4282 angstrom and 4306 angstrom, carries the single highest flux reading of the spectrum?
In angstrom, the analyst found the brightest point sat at 4292 angstrom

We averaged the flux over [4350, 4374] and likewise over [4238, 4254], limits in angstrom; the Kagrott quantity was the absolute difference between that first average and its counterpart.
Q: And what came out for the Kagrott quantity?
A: 1.1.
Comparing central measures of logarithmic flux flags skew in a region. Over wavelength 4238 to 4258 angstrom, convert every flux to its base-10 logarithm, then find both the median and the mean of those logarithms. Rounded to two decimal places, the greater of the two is 1.30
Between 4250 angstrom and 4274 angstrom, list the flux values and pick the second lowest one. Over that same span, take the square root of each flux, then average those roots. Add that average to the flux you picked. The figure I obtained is 22.1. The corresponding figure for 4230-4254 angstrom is 23.3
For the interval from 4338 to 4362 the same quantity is 21.1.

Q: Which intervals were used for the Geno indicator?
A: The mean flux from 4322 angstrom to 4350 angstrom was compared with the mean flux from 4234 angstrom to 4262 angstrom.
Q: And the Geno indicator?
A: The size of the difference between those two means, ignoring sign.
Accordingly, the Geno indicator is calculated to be 2.7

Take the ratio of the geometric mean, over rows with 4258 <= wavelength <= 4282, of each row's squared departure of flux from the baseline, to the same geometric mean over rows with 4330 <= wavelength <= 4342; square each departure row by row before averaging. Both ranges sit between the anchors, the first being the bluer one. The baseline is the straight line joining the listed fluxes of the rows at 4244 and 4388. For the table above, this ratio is 1.7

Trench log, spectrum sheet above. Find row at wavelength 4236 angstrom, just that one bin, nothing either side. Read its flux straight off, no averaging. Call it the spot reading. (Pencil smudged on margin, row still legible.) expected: 19.7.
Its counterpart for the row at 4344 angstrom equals 16.9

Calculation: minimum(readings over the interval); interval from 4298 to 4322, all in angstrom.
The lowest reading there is 15.8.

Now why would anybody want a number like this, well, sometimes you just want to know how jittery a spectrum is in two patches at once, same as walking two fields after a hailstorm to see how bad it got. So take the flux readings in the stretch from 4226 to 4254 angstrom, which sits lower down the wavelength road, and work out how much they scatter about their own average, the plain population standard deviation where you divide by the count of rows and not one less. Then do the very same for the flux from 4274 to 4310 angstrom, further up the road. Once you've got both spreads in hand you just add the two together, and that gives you 2.57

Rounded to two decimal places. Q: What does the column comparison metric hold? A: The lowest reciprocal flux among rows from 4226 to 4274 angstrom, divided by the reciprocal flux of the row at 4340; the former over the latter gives 0.73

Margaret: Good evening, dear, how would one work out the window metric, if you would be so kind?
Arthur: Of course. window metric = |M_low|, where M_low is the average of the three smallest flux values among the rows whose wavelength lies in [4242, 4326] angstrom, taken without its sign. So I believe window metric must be 15.90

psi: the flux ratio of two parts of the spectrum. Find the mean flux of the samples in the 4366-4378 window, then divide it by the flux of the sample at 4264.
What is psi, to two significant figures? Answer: 0.96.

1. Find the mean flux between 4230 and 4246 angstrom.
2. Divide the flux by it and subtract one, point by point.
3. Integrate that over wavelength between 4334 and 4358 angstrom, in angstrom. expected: -3.6 angstrom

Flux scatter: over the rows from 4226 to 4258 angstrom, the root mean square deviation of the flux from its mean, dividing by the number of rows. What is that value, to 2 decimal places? 0.98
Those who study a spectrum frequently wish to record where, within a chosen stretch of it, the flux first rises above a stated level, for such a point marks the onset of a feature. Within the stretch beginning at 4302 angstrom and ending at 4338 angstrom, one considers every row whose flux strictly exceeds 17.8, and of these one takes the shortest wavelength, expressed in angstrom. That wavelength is 4312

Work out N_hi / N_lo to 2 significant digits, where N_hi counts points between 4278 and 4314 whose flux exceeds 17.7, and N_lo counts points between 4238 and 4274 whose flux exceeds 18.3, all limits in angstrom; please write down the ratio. 0.57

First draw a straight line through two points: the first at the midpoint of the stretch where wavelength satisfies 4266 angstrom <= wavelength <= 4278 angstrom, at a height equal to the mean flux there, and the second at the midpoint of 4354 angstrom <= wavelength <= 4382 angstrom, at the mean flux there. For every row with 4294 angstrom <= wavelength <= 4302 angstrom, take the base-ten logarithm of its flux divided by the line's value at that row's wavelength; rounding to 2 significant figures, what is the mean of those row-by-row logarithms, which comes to -0.072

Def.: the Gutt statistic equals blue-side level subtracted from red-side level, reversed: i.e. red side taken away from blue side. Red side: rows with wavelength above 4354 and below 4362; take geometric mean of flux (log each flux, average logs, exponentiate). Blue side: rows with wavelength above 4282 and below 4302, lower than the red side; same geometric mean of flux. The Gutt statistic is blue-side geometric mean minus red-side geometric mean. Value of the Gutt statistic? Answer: -1.8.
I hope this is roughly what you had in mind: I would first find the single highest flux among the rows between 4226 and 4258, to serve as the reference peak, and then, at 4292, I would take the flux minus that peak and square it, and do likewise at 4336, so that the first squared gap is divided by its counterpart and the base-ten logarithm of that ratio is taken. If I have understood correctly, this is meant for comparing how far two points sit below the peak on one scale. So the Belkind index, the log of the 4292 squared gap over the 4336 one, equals -1.3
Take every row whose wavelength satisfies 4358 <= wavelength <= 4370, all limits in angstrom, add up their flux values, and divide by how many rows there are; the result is 19.5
